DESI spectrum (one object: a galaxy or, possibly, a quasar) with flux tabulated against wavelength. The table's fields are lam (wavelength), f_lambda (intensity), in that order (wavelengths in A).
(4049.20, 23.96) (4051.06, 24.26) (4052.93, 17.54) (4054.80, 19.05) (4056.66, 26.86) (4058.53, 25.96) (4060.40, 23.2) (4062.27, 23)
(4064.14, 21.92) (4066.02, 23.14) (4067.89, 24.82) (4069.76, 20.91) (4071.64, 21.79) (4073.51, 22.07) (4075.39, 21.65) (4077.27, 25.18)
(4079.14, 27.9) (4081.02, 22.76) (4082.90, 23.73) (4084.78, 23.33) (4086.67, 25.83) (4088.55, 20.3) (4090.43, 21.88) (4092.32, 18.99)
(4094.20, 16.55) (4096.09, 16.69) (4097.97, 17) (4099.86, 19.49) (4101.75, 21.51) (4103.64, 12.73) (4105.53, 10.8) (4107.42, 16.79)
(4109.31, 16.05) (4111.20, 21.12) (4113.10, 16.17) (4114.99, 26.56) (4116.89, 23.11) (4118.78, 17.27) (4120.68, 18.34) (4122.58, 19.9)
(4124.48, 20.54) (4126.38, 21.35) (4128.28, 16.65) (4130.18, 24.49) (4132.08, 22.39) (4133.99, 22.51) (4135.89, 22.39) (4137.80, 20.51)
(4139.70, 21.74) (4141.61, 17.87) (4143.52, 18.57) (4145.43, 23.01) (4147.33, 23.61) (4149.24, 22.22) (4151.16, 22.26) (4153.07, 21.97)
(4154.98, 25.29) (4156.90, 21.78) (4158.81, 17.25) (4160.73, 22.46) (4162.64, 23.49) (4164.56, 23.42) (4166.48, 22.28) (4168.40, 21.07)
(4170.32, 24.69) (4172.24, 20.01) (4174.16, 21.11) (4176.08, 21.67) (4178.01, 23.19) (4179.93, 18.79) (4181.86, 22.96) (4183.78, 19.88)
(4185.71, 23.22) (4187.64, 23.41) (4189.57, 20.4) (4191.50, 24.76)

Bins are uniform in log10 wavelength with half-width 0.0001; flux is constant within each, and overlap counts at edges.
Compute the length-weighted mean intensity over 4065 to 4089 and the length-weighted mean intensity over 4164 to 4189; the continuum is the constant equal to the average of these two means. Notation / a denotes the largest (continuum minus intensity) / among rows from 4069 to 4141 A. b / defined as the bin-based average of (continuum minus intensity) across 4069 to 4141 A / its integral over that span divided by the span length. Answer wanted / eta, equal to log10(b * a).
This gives 1.4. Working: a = 12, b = 2.2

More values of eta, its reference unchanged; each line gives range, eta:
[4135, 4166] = 0.7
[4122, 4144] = 1.0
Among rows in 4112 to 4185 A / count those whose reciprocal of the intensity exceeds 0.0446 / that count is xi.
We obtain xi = 25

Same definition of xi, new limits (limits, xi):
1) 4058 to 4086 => 5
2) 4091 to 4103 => 6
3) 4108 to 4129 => 9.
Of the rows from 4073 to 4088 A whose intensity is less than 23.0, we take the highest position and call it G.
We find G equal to 4081.02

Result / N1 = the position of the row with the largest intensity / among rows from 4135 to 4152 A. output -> 4147.33 A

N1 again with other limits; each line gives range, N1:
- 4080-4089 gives 4086.67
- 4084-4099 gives 4086.67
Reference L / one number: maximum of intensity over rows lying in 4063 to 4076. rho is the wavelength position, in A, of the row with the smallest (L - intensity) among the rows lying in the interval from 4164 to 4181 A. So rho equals 4170.32 A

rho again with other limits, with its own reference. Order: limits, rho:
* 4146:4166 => 4154.98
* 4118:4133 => 4130.18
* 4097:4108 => 4101.75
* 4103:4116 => 4114.99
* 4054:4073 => 4056.66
